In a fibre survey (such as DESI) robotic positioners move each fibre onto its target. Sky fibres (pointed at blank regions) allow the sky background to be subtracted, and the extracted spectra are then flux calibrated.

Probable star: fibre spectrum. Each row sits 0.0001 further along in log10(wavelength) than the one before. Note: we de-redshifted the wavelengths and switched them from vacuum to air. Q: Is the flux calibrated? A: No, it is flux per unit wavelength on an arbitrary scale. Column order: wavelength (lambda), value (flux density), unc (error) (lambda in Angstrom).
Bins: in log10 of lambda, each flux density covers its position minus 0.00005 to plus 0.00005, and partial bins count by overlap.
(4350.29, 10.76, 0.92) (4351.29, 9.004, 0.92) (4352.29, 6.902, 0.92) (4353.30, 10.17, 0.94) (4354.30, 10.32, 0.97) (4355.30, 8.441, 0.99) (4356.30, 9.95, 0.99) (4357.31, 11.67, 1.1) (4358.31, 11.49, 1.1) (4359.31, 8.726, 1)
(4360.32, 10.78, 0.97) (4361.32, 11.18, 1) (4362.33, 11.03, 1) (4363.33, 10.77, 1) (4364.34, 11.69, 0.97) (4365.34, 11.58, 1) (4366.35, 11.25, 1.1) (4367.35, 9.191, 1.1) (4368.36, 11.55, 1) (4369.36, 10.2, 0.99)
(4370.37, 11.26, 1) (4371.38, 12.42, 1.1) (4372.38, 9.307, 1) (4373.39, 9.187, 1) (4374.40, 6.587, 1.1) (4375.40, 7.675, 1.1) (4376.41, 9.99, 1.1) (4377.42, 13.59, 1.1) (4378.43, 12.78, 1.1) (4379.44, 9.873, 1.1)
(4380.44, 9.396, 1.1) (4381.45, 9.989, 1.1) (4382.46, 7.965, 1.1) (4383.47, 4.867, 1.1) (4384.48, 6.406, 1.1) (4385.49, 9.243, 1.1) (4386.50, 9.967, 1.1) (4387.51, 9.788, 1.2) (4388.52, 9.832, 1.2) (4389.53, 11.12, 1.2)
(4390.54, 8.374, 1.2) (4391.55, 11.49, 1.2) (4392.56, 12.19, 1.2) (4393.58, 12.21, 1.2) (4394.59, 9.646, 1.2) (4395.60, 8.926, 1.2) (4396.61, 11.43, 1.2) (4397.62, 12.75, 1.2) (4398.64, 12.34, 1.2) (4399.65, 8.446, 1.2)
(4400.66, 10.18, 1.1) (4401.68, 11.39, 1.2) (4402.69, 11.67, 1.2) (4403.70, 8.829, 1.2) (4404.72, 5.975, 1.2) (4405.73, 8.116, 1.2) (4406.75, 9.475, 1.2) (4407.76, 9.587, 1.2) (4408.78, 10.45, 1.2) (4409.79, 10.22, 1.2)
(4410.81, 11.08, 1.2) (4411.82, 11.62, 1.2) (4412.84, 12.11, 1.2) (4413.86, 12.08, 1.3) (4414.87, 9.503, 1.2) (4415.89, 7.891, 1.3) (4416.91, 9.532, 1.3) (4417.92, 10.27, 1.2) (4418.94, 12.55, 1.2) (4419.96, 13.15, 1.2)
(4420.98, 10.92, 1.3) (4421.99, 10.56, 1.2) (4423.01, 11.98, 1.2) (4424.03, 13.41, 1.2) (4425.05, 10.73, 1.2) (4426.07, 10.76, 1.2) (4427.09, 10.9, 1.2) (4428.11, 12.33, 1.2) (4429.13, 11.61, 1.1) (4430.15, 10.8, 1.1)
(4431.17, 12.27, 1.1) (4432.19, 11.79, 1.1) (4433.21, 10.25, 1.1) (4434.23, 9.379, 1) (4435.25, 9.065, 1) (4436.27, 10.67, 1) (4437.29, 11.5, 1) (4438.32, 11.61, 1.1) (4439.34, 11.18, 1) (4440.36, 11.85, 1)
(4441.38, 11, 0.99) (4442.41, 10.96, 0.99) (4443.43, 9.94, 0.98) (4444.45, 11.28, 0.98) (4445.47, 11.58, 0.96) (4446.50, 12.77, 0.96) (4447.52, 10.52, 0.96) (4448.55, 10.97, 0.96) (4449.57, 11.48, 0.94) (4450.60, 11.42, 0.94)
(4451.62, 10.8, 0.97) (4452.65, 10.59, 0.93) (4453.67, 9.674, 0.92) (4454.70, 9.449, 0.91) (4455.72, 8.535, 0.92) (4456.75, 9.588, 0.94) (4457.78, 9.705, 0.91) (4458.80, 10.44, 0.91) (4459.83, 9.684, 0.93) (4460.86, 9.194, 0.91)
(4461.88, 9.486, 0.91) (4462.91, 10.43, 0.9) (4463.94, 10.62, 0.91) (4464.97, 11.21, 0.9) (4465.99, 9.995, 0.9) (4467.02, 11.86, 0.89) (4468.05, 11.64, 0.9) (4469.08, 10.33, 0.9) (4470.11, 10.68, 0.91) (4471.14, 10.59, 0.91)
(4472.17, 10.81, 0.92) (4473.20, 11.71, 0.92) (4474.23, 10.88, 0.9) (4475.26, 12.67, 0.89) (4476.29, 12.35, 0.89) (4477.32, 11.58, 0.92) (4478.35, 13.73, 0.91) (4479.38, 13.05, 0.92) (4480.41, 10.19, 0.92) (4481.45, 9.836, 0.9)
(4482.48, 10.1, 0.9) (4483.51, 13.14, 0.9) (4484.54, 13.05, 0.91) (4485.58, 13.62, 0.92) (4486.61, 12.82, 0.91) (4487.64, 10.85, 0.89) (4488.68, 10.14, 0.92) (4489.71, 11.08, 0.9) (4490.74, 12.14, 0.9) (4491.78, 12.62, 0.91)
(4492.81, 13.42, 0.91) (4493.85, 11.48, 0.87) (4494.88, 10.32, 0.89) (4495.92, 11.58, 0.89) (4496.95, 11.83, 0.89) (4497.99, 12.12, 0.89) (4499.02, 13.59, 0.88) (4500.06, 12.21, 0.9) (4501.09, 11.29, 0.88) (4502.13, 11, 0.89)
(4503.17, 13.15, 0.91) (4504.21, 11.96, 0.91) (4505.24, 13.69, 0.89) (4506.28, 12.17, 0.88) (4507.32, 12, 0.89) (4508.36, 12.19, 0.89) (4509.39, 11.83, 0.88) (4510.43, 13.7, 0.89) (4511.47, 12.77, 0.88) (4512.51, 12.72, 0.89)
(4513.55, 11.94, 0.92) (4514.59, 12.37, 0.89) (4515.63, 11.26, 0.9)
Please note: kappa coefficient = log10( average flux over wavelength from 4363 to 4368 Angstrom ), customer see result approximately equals 1.04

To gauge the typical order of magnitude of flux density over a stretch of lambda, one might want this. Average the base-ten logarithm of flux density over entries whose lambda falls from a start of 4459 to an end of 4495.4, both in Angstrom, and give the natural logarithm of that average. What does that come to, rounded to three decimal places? 0.051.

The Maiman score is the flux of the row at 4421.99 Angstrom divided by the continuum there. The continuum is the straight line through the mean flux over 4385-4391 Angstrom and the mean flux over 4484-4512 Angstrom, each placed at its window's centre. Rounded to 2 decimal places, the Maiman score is 1.01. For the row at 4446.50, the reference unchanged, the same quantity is 1.16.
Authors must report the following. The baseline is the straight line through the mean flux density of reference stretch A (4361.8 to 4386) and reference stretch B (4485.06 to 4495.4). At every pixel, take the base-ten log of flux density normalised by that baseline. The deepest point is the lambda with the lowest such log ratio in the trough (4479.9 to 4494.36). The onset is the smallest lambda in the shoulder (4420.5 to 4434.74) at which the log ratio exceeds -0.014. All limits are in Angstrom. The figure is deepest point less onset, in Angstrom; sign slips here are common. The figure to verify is 60.5 Angstrom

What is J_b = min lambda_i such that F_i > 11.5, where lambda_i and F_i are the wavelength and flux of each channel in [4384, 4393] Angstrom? 4392.56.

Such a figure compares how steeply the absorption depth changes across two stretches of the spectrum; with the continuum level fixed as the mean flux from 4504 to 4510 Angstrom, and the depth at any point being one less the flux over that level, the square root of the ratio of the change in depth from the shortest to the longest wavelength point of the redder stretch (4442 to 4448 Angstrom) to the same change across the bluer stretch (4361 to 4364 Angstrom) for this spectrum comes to 1.0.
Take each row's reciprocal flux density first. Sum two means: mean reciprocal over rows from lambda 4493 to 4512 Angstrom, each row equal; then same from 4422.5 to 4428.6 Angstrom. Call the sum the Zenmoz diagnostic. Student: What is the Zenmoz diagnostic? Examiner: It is 0.169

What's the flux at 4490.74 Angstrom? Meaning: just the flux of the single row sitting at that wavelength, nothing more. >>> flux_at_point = 12.14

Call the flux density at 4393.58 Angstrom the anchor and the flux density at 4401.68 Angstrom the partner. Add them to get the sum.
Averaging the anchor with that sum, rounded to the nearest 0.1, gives 17.9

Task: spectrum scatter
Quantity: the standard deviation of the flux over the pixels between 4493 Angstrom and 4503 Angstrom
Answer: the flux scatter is 0.9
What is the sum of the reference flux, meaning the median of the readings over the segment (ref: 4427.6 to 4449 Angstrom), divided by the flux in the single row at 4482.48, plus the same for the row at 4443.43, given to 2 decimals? 2.23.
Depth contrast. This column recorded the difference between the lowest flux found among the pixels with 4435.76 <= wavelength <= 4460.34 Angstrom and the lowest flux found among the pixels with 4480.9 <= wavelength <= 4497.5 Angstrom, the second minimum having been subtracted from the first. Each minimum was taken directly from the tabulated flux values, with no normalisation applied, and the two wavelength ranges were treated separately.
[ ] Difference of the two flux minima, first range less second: -1.3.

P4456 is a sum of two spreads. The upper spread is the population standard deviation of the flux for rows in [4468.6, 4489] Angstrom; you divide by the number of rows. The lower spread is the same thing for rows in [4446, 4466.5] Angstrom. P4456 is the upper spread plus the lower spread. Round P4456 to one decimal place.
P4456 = 2.2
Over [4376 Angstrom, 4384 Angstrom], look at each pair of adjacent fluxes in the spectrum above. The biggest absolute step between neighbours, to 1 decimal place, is 3.6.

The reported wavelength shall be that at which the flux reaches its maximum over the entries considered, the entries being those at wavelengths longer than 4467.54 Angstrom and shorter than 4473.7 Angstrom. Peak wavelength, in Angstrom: 4473.20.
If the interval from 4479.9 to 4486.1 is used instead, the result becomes 4485.58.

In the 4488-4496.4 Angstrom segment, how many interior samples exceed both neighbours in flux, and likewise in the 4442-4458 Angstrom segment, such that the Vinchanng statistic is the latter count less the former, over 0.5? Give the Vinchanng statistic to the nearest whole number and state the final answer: 2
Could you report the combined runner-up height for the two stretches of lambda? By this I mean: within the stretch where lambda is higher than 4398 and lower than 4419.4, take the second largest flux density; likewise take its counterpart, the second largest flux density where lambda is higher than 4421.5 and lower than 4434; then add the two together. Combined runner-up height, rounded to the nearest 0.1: 24.7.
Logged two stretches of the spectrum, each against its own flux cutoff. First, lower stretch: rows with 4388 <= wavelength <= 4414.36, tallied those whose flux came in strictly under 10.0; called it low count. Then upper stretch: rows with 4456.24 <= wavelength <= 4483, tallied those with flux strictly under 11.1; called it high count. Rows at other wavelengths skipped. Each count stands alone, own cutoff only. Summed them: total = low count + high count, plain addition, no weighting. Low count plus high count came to 27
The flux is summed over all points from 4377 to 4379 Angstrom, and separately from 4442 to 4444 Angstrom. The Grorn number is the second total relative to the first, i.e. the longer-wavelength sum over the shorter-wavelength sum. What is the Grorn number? 0.79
